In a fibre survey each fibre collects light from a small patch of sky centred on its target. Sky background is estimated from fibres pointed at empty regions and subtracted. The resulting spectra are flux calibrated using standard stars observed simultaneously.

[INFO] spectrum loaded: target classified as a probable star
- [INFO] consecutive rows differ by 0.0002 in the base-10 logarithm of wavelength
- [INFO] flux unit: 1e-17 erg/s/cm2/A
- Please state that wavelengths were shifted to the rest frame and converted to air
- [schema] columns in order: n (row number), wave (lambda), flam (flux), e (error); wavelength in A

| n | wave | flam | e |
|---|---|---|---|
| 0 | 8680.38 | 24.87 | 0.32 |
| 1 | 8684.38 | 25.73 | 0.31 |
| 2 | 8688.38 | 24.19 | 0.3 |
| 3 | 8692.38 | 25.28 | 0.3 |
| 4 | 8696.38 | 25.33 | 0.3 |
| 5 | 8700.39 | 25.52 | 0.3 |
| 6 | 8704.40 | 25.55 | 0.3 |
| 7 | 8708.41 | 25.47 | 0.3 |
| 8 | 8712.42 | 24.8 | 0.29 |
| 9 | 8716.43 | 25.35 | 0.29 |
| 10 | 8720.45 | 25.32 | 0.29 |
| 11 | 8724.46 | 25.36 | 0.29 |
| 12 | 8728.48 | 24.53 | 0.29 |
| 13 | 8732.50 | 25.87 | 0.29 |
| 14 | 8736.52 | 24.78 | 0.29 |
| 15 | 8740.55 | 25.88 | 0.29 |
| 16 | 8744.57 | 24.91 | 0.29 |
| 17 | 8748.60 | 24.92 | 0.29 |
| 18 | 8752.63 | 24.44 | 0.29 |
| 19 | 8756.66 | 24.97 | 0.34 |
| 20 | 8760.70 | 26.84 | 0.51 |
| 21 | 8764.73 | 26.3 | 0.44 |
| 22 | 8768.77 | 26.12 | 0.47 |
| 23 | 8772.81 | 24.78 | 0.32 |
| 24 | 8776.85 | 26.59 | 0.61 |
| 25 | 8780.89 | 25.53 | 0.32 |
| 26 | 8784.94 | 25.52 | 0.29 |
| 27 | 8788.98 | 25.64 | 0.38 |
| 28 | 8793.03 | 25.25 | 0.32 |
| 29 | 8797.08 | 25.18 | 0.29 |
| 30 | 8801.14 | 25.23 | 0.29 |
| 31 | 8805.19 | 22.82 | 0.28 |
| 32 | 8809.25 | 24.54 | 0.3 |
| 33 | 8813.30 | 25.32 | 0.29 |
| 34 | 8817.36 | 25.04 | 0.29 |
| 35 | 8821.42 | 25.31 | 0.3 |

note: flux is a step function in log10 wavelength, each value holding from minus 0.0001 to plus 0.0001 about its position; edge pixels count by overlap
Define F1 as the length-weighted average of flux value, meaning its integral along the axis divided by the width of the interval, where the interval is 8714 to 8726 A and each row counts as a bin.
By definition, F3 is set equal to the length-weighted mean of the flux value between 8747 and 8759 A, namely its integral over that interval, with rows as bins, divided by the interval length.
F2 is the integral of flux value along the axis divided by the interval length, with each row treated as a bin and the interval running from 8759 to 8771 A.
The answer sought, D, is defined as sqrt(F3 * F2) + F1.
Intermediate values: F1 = 25.3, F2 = 26.4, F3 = 24.8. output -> 50.9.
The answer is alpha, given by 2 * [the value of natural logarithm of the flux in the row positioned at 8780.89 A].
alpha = 6.48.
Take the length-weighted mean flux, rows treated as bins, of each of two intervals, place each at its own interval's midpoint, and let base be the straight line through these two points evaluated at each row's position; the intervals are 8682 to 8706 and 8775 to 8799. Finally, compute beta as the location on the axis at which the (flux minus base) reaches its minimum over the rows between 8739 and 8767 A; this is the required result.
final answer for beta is 8752.63 A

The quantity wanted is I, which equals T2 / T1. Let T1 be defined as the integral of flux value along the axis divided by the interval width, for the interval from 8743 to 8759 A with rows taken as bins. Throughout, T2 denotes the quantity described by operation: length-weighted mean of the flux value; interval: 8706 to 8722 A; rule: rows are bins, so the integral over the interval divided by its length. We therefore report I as 1.02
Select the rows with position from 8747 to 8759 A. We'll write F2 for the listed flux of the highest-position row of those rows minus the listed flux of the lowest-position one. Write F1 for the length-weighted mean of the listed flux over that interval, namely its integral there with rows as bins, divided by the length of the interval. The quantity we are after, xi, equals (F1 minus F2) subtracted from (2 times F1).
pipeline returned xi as 24.9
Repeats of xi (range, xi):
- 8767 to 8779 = 26.3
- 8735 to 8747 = 25.3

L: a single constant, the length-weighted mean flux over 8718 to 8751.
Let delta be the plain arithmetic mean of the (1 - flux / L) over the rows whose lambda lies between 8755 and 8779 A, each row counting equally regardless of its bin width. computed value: -0.0295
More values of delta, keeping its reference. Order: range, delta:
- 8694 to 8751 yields -0.0026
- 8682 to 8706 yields -0.0030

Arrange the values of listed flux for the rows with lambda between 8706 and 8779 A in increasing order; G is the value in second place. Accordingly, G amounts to 24.53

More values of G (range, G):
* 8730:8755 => 24.78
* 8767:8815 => 24.54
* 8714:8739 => 24.78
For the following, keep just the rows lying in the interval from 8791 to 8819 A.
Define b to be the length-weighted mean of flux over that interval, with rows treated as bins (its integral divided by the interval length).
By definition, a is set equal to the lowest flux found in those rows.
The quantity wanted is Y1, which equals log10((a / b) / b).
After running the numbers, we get -1.43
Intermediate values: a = 22.82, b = 24.8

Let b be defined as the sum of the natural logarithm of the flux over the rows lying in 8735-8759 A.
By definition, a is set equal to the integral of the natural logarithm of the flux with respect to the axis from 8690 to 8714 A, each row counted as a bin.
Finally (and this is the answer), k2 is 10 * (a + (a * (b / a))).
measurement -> 969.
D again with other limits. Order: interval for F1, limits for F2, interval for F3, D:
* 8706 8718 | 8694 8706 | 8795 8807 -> 50.2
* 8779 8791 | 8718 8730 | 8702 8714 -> 50.8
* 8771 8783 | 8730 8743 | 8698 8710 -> 51.1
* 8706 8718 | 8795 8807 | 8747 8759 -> 49.8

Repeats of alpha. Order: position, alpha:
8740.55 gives 6.51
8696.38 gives 6.46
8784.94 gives 6.48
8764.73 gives 6.54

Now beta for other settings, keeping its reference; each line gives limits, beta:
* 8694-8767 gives 8752.63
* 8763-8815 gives 8805.19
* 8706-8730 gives 8728.48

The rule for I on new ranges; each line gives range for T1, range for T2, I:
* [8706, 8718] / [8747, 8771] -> 1.02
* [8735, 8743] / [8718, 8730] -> 0.99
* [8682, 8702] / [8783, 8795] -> 1.01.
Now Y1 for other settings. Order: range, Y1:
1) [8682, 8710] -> -1.42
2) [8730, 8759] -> -1.41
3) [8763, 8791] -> -1.43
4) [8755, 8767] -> -1.43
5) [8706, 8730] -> -1.41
